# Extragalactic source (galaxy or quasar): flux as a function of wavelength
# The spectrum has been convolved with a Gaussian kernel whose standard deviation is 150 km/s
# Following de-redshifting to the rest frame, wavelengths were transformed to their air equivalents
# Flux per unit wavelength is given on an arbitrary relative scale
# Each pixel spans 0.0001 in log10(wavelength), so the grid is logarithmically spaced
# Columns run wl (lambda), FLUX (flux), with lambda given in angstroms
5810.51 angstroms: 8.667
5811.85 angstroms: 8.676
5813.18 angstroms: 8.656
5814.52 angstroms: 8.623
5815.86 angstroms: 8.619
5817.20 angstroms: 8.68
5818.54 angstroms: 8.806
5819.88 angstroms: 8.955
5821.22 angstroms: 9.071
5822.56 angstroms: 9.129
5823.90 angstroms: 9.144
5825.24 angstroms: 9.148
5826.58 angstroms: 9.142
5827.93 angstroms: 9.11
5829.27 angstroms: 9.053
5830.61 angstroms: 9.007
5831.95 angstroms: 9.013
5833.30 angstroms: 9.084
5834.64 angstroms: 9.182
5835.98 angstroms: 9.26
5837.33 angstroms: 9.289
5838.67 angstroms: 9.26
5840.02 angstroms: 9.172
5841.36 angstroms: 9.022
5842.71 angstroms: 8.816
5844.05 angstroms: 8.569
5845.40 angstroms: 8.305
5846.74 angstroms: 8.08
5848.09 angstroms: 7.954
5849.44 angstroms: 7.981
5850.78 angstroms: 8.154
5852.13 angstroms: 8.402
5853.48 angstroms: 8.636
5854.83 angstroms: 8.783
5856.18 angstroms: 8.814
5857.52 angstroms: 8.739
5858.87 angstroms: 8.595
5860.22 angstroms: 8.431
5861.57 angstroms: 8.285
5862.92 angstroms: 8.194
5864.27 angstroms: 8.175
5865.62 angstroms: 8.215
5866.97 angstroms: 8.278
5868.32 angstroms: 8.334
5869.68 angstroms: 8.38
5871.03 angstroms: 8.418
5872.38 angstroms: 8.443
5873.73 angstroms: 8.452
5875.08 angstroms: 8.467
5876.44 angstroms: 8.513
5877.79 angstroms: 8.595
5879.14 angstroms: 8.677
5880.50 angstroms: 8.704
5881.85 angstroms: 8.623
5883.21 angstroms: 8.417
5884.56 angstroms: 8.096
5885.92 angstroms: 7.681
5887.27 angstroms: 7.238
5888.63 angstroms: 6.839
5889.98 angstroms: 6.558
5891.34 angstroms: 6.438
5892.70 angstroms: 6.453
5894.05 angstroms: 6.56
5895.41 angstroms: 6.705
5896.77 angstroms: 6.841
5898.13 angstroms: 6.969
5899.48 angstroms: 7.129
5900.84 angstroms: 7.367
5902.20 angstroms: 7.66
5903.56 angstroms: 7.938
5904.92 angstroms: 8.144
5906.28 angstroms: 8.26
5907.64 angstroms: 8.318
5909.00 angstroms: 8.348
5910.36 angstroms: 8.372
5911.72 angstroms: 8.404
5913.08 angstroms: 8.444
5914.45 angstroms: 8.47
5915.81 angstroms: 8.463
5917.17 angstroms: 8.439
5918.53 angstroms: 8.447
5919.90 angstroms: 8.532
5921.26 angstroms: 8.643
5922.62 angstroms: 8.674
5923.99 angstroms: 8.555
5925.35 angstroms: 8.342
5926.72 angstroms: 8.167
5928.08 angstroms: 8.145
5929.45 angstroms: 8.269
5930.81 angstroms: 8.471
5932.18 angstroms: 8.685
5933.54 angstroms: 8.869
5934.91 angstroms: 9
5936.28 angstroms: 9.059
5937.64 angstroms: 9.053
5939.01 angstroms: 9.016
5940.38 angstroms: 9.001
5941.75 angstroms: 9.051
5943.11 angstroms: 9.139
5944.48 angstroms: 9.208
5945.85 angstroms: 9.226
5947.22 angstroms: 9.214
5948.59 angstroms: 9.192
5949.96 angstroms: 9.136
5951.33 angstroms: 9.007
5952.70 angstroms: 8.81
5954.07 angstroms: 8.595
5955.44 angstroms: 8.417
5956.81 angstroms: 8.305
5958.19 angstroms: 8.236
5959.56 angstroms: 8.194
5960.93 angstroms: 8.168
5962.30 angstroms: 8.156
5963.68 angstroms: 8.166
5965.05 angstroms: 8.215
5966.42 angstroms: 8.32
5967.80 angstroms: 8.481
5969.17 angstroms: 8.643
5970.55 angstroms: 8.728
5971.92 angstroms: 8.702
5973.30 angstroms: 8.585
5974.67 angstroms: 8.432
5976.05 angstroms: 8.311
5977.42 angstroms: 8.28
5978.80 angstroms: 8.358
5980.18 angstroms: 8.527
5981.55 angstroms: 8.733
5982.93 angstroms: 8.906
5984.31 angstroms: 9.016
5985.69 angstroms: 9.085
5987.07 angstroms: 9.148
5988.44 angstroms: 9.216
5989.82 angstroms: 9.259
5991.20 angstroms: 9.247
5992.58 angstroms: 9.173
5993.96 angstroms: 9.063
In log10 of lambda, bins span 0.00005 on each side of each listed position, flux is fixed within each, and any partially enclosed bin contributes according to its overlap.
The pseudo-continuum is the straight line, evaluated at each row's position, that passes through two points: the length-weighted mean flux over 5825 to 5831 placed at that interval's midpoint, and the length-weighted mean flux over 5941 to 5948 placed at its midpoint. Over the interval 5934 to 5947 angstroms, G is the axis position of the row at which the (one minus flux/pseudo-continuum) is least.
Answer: 5945.85 angstroms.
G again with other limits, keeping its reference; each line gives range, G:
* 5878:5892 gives 5880.50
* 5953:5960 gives 5954.07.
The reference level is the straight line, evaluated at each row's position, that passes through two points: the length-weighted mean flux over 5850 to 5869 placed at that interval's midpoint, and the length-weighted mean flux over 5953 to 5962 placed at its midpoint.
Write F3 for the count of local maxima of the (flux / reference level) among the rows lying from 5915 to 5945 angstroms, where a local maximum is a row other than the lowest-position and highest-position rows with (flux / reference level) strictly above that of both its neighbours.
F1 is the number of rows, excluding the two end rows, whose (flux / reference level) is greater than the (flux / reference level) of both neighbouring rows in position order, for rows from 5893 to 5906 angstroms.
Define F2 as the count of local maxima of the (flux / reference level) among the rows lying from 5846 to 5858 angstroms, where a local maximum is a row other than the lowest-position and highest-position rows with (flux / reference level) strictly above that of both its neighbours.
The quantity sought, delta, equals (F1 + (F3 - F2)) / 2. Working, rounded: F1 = 0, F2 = 1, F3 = 2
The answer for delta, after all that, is 0.5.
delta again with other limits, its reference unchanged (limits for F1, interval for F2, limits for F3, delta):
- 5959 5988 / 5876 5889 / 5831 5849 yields 0.5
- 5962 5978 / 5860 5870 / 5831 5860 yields 1.5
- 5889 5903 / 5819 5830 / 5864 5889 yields 0.0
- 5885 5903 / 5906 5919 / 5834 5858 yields 0.5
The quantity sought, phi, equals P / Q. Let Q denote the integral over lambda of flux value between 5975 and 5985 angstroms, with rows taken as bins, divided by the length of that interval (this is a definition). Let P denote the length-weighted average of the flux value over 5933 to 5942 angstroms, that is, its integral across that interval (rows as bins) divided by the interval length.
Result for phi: 1.049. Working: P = 9.0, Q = 8.58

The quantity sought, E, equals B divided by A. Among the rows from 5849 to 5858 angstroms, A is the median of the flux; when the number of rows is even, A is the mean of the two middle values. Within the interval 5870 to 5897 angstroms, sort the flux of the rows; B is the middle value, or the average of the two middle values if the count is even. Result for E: 0.96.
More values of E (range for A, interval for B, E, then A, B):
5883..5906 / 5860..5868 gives 1.16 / 7.1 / 8.25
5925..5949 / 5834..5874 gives 0.94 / 9.0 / 8.44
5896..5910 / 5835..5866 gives 1.10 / 7.8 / 8.57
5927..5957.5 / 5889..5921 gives 0.90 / 9.0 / 8.14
